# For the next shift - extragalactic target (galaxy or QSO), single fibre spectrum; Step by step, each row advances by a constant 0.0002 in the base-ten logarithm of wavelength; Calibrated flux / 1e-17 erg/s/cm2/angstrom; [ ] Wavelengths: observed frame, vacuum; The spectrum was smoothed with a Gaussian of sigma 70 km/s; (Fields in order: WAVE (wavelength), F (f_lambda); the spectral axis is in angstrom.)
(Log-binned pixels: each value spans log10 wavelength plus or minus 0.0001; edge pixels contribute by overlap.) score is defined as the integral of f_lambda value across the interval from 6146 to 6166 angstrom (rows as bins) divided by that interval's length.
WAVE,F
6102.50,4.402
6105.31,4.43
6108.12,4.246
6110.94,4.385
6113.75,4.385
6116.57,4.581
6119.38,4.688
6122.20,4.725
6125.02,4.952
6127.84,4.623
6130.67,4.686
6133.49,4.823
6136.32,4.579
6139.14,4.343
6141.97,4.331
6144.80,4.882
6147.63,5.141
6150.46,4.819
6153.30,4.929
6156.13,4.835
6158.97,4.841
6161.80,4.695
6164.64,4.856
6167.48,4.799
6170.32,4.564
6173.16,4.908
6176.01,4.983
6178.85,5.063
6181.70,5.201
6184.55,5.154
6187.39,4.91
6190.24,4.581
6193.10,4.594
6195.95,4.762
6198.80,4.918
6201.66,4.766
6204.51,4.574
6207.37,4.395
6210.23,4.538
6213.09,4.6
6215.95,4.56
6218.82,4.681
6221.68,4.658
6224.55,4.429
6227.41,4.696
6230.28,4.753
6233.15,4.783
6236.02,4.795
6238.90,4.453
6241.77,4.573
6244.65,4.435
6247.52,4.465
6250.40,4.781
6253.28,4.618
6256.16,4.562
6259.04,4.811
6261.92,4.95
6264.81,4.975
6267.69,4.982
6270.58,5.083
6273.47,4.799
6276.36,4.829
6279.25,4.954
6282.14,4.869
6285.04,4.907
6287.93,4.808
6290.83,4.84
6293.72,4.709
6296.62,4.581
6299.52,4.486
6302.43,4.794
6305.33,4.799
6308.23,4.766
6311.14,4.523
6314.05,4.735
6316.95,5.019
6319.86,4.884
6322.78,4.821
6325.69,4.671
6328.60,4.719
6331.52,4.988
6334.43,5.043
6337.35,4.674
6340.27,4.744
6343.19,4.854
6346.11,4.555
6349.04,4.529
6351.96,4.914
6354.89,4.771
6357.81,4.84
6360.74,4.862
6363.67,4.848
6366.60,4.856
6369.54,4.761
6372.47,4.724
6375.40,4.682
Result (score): 4.87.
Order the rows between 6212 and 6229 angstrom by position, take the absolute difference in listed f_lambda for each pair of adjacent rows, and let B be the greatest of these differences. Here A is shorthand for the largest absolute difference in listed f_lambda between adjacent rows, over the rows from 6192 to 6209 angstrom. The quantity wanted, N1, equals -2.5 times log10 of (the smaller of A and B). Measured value 1.79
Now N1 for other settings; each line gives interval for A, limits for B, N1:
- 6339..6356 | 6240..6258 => 1.25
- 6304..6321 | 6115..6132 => 1.37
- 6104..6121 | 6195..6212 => 1.79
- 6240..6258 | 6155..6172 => 1.57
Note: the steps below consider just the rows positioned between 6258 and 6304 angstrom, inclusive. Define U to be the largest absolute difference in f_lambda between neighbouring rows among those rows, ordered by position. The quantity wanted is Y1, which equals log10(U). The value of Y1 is -0.51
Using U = 0.31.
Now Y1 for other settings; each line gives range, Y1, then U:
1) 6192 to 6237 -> -0.57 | 0.27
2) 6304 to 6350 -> -0.43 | 0.37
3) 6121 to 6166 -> -0.26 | 0.55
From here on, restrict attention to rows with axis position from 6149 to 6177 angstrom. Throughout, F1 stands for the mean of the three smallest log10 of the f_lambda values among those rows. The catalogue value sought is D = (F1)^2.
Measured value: 0.450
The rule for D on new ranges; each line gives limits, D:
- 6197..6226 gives 0.421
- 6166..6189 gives 0.459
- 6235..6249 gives 0.420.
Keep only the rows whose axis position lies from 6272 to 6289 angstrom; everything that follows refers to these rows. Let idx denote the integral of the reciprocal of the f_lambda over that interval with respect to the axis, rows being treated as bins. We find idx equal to 3.5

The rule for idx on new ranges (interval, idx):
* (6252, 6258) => 1.3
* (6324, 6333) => 1.9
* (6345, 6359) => 3.0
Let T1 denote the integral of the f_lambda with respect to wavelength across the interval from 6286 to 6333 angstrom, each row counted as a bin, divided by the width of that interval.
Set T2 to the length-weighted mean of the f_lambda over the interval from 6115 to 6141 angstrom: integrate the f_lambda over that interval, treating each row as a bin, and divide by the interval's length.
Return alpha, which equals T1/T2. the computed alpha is 1.022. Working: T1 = 4.76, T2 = 4.66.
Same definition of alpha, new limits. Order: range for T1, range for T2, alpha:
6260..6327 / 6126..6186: 1.001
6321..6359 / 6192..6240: 1.029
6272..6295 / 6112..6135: 1.035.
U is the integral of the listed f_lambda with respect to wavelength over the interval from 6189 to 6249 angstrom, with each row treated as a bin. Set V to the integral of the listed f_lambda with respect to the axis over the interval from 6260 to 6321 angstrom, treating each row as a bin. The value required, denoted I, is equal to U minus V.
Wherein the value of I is -17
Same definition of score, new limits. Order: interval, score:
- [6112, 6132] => 4.66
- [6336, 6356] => 4.72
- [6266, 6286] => 4.92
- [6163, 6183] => 4.91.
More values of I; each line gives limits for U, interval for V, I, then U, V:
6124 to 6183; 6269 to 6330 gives -9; 283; 292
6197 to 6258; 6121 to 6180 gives 0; 282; 282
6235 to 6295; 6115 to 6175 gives 2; 286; 285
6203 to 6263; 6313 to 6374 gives -16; 277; 293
